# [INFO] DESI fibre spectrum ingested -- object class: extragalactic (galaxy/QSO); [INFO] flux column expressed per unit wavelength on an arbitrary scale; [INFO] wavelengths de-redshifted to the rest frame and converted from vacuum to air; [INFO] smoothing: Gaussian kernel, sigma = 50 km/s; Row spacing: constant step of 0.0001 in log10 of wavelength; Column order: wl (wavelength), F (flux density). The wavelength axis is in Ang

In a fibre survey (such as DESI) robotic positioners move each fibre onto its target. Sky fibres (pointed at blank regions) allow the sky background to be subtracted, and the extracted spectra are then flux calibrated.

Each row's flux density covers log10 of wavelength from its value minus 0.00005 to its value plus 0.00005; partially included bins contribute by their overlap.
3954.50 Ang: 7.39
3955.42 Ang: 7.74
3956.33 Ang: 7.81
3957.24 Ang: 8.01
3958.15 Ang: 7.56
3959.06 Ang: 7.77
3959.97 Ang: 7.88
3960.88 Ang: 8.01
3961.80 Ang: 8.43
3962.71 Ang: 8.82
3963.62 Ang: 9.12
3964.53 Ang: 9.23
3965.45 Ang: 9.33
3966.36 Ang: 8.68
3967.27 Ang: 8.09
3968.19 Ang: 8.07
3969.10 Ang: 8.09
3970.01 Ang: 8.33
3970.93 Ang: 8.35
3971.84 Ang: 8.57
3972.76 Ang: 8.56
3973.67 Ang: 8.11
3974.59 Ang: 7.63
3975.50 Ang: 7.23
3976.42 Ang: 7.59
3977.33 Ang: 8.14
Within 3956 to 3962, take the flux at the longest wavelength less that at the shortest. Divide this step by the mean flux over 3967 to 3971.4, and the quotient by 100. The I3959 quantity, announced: 0.0008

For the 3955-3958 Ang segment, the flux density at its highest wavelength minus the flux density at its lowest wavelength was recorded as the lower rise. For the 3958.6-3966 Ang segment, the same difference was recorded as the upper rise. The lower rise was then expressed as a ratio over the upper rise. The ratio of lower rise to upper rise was 0.2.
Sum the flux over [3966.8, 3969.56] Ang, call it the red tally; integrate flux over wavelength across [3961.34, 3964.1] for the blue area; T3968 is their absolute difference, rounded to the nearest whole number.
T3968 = 0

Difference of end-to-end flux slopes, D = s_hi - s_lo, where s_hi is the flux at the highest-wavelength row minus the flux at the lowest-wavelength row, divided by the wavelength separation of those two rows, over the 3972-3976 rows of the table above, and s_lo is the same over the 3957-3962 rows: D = -0.6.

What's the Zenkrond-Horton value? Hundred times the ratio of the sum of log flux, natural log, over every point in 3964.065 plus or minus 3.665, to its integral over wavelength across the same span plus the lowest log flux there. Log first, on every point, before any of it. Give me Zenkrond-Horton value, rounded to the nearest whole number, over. 97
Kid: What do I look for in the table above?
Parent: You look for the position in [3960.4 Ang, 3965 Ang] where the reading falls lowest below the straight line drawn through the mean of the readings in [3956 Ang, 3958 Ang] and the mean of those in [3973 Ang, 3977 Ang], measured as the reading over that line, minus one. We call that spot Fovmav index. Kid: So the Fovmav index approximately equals 3960.88 Ang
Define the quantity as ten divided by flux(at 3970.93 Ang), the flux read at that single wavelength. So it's 1.20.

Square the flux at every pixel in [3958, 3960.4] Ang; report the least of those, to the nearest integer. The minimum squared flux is 57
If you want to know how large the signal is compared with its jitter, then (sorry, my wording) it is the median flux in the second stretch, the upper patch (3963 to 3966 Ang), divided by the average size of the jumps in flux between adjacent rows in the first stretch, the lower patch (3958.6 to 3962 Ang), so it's 42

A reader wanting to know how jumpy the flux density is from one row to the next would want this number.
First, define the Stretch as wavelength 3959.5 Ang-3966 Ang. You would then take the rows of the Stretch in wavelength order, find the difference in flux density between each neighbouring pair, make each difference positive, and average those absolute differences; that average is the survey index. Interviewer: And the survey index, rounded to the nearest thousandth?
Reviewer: 0.242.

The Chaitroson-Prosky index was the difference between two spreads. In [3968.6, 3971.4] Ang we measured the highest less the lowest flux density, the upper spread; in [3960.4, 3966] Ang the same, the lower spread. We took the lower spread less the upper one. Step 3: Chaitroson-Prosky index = 1.1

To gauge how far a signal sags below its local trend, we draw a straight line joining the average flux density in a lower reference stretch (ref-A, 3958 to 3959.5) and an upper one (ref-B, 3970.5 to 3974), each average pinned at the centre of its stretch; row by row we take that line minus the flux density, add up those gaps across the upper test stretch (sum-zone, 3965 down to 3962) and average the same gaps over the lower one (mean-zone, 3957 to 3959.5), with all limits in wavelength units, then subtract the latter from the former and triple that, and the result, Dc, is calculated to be -10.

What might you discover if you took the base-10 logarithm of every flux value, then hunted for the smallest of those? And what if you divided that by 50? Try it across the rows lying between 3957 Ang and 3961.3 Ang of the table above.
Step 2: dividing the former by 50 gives 0.0176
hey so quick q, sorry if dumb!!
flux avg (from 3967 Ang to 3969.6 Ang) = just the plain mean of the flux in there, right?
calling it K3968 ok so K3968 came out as 8.1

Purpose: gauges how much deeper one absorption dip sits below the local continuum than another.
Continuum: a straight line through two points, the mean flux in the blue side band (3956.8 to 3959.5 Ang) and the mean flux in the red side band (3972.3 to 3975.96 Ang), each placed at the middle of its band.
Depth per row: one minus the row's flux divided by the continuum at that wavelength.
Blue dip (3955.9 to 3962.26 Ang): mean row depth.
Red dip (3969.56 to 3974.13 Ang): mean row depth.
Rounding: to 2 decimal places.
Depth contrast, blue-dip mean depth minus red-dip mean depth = 0.05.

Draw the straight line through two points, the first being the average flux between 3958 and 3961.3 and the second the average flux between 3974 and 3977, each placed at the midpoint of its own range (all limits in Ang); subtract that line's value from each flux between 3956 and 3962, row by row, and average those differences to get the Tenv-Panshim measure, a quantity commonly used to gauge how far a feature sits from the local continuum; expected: 0.1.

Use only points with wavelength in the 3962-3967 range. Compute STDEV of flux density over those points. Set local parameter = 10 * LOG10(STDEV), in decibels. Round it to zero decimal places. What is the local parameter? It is -6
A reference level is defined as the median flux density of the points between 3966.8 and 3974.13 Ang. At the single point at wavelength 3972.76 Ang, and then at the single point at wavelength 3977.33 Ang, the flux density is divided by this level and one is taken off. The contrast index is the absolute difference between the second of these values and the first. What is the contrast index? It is 0.05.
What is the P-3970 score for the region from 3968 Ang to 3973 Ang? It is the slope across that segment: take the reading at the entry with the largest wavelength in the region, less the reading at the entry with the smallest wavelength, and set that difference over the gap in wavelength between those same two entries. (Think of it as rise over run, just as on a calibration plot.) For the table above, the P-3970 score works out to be 0.1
